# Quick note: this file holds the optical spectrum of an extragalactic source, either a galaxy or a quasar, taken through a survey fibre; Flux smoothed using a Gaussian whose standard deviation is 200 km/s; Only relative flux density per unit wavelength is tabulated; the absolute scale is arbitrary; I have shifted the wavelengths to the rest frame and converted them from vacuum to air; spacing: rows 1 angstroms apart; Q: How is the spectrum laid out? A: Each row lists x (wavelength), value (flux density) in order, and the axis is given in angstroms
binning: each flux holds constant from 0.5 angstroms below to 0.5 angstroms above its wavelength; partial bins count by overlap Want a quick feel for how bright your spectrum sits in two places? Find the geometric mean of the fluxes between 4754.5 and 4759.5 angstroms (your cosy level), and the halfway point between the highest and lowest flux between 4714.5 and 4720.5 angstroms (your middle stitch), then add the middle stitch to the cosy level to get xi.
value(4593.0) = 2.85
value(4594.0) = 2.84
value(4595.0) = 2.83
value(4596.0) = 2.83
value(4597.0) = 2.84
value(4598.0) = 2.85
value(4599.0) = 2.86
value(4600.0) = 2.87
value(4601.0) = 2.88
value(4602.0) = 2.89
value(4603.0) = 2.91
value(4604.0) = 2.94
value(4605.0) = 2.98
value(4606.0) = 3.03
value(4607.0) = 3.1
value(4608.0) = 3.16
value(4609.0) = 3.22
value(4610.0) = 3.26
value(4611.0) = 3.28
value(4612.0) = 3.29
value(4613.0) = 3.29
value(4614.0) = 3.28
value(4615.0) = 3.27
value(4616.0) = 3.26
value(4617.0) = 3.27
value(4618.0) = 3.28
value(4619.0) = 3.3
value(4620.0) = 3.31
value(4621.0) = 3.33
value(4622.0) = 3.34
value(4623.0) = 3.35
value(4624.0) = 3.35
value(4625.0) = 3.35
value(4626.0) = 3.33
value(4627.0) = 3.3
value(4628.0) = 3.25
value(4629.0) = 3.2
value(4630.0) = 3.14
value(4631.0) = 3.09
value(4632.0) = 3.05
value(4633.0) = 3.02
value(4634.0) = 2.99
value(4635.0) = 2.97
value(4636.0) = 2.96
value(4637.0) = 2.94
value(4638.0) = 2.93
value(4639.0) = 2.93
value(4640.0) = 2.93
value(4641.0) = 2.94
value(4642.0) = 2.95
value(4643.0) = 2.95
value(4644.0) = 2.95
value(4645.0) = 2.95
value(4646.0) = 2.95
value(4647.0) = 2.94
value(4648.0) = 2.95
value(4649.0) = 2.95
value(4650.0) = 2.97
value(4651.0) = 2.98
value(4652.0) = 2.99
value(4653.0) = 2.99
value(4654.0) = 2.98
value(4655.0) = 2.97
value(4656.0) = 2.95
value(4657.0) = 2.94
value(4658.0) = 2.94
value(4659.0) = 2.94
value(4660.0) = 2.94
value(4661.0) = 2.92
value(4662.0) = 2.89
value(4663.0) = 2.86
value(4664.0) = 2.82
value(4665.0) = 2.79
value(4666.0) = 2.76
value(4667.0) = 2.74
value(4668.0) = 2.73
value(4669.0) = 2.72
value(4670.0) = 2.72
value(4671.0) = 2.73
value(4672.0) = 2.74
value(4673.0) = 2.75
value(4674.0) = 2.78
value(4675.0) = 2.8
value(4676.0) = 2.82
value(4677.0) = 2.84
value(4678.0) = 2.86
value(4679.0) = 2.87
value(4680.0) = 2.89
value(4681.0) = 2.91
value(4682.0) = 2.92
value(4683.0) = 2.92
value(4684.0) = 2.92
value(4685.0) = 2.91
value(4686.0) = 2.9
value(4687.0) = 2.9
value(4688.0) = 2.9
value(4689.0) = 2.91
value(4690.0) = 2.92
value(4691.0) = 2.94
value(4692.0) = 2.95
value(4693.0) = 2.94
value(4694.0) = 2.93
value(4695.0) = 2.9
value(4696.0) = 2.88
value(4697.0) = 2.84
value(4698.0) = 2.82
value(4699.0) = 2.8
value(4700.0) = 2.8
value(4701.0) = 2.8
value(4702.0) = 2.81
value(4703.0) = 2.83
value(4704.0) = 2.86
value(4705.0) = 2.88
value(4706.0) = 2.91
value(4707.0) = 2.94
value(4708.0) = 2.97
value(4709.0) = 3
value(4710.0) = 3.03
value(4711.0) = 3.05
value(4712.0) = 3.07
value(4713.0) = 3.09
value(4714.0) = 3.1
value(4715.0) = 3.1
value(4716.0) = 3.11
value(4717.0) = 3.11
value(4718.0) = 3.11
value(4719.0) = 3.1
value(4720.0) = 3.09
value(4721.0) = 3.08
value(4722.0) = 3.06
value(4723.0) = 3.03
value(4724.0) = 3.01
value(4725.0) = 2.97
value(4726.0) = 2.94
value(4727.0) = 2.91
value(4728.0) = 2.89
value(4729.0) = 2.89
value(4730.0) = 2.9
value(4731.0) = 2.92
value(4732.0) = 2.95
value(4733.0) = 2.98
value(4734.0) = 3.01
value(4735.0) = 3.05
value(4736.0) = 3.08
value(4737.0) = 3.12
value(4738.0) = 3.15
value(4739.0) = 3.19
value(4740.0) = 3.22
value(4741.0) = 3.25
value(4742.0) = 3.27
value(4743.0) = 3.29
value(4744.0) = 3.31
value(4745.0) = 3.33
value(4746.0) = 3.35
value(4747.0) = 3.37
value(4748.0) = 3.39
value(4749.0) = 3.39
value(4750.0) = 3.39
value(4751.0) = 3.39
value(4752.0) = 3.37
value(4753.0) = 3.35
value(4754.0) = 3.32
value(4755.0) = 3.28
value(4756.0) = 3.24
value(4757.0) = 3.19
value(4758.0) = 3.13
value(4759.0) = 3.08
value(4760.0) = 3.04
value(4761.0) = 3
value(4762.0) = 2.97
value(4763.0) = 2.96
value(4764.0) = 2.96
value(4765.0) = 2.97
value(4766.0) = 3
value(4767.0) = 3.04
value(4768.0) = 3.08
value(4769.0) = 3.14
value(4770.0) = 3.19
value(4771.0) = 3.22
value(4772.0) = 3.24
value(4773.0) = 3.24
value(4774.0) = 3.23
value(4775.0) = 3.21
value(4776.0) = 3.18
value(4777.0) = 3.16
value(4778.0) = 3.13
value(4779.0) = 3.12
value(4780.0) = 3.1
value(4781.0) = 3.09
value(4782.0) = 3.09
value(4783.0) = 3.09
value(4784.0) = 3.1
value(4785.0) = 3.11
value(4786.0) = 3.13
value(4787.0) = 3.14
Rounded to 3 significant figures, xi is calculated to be 6.28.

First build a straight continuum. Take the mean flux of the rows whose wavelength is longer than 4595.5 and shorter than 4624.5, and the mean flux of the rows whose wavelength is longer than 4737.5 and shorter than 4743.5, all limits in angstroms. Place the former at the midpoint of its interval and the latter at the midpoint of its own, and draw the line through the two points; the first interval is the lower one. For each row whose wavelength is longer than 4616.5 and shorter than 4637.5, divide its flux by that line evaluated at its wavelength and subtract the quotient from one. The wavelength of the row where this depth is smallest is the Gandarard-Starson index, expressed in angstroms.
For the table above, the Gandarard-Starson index 4623.0 angstroms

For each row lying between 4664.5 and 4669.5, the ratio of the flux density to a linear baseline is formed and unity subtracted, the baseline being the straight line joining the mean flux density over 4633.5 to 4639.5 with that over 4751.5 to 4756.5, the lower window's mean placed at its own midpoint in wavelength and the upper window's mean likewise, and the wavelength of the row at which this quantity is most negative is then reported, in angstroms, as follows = 4669.0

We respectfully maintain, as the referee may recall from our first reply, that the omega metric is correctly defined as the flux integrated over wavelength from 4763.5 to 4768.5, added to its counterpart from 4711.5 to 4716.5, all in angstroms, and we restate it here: 30.5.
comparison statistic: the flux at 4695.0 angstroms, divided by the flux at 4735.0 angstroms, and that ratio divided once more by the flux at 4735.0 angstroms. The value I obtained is 0.312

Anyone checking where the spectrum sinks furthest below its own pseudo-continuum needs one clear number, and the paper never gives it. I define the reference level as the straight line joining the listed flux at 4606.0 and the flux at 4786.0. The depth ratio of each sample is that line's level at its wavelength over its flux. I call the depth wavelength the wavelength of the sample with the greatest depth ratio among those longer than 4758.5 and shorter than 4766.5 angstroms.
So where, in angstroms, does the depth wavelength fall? 4764.0 angstroms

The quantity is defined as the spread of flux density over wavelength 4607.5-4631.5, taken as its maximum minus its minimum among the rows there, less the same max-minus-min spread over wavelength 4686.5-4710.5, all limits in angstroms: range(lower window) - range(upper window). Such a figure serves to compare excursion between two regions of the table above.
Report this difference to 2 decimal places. 0.03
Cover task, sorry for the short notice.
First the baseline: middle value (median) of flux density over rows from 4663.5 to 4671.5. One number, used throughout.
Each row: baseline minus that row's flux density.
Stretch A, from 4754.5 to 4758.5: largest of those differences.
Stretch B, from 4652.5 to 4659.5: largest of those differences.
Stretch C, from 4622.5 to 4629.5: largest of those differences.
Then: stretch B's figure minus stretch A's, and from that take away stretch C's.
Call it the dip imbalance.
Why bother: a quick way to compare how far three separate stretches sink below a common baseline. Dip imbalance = 0.7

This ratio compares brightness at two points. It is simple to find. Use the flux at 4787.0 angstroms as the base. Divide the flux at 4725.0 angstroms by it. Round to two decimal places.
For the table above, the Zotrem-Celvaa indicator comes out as 0.95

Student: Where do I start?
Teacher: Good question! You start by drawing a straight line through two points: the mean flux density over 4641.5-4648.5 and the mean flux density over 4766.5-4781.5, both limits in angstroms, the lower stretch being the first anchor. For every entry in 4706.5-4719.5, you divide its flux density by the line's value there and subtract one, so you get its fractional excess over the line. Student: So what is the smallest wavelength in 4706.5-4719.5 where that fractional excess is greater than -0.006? 4711.0 angstroms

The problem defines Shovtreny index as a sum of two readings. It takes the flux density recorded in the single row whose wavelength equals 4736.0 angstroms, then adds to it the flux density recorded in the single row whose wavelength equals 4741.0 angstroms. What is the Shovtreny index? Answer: 6.33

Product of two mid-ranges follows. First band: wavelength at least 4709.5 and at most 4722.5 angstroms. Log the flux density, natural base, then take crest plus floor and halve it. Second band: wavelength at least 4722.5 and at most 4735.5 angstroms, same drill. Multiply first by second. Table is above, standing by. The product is 1.22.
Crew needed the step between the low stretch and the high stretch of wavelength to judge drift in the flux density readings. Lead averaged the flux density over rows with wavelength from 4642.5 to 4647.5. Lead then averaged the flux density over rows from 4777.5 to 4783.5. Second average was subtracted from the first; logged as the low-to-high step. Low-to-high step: -0.16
